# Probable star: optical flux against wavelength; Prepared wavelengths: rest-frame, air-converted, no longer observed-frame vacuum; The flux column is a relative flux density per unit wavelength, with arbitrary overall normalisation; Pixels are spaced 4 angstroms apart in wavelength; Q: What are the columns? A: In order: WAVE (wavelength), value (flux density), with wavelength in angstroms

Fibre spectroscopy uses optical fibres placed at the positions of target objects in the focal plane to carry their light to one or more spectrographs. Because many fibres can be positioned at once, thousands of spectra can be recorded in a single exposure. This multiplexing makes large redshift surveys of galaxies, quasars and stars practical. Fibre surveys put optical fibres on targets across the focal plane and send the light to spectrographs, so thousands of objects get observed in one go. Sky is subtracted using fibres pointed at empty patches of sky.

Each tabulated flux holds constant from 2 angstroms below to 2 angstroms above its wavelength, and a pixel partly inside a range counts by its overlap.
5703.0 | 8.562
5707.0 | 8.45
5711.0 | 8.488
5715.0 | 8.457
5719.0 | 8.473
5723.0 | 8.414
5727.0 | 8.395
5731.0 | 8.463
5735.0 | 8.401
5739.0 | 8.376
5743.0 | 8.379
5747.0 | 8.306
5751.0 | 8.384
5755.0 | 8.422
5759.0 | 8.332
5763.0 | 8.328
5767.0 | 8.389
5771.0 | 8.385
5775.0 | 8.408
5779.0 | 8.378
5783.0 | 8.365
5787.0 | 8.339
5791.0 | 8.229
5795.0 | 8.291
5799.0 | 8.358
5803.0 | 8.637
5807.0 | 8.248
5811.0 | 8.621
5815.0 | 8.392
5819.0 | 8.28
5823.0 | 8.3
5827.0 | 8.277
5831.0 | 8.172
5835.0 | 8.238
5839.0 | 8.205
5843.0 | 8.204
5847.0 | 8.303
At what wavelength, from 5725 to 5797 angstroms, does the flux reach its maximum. 5731.0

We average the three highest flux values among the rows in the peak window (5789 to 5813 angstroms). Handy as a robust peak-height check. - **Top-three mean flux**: 8.54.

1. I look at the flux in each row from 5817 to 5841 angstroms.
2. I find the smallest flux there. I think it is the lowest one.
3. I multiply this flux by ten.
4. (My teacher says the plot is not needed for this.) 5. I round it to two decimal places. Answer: 81.72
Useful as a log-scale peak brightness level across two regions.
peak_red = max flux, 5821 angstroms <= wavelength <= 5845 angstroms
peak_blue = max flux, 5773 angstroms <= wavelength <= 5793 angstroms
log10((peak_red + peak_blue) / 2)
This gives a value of 0.922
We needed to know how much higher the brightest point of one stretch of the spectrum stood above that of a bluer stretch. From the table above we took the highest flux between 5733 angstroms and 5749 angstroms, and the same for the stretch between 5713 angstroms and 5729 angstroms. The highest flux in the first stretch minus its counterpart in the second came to -0.07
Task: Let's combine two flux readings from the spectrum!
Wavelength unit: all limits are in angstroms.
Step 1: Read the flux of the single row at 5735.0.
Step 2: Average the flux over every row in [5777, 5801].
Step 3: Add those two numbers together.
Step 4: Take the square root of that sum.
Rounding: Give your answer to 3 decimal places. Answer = 4.090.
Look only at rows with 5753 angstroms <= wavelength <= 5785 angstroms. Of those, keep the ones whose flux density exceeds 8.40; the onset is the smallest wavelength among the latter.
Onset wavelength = 5755.0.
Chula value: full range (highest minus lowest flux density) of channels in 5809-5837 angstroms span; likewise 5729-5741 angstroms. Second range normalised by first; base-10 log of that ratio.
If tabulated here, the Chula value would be -0.71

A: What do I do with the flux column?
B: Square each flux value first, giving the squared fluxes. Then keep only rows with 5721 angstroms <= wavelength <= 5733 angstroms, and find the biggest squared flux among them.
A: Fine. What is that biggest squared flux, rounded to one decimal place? 71.6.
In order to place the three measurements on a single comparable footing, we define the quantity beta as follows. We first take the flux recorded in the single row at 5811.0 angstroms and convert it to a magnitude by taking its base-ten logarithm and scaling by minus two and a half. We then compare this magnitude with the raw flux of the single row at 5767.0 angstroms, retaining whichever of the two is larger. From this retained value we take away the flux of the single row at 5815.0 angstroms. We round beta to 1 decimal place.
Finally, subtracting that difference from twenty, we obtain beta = 20.0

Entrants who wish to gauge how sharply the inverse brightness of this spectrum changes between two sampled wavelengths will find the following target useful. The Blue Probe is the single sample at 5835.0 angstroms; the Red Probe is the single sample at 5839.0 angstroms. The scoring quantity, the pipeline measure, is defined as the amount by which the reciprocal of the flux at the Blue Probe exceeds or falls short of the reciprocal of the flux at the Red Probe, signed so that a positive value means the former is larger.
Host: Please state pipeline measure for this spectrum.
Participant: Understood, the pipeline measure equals 0.000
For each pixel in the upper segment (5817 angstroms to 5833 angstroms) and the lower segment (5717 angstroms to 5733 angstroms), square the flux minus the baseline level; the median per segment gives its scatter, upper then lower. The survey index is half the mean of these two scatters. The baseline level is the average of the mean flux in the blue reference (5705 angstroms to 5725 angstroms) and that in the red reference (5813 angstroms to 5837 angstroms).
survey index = 0.0034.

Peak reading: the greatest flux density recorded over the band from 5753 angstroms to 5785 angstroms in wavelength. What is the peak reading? 8.422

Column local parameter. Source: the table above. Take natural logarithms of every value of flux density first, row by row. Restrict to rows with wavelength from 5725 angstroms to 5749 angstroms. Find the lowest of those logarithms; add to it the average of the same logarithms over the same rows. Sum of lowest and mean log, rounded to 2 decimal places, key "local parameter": 4.24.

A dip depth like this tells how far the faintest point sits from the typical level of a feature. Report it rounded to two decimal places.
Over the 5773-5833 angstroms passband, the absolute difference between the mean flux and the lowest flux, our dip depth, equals 0.18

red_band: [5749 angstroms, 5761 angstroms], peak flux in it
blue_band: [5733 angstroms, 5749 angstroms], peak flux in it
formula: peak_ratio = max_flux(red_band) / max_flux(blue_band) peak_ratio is 1.00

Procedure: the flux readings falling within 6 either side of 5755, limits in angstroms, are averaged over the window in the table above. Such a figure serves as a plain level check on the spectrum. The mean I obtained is 8.38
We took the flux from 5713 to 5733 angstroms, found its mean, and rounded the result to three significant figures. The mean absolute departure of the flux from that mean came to 0.0287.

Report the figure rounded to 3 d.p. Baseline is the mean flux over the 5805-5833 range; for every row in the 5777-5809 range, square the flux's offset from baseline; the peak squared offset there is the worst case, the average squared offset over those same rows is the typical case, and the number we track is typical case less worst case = -0.081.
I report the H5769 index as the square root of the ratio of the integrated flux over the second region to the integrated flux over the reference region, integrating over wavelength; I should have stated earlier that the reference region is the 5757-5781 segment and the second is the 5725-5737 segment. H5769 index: 0.71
